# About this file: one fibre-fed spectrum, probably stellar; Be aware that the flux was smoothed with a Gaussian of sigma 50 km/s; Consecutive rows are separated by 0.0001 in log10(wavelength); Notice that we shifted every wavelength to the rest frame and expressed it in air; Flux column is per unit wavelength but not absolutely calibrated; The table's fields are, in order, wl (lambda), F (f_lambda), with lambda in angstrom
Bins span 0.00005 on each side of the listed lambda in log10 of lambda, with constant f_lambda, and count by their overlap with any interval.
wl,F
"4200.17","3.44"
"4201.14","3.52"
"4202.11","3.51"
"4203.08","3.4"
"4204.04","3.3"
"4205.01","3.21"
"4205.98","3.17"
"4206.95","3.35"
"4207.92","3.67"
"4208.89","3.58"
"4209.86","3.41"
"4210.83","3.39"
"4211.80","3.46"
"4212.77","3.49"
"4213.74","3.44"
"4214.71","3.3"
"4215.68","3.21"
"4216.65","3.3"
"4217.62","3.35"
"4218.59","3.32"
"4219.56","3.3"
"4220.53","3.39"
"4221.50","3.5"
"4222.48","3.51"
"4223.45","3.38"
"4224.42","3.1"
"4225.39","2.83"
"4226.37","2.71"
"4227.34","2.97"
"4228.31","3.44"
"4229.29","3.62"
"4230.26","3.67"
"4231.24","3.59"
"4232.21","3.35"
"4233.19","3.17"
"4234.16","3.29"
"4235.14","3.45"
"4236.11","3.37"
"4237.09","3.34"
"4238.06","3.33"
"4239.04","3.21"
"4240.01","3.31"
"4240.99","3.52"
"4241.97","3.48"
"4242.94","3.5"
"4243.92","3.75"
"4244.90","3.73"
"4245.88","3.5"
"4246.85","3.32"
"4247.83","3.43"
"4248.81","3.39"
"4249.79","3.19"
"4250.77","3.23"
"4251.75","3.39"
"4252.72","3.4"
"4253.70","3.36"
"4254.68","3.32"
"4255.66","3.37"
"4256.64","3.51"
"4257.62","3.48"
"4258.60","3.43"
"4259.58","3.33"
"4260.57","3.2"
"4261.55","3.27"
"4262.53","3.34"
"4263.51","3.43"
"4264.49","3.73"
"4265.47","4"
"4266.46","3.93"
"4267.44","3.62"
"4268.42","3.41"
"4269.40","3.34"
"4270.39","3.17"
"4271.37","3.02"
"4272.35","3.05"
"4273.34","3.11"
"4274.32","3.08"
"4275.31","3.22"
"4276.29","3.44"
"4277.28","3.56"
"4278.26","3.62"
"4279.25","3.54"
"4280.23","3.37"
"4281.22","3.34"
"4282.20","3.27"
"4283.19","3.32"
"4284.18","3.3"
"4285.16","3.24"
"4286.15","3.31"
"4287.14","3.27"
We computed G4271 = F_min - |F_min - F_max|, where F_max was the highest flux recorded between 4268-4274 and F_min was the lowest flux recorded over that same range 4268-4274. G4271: 2.6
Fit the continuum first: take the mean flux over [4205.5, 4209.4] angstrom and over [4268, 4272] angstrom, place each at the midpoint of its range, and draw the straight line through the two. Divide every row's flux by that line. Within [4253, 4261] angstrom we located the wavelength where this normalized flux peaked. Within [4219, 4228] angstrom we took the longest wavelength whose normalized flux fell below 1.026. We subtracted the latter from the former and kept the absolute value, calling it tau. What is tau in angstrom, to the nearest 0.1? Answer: 29.3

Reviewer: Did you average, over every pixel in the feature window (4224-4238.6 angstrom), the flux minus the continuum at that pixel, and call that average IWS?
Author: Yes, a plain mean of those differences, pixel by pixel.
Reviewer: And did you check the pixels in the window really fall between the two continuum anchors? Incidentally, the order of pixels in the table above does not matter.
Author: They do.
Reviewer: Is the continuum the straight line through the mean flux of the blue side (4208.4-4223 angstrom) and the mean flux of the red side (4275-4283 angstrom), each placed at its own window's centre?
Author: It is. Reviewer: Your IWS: -0.12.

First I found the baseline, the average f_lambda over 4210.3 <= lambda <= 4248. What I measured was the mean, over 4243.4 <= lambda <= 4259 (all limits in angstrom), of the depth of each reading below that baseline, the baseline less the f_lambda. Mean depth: -0.058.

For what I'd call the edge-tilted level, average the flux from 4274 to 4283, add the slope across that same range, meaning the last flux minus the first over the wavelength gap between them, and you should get 3.41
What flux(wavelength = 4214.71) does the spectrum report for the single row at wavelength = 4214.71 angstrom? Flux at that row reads 3.3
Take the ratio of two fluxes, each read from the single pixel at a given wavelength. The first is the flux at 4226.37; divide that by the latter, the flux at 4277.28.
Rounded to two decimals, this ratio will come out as 0.76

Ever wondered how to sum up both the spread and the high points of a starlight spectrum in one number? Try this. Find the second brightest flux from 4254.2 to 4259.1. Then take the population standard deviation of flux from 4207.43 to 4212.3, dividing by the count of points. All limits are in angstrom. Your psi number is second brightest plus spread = 3.59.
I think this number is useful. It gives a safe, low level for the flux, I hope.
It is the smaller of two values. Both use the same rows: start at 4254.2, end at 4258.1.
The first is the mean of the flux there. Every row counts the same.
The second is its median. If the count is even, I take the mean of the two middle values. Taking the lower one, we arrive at 3.42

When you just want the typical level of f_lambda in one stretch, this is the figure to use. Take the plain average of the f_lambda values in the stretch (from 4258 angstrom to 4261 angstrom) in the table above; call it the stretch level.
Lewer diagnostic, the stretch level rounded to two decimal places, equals 3.32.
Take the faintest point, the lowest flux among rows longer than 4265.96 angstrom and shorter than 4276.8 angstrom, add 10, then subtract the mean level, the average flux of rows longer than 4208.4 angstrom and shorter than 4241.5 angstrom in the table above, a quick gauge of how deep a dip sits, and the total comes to 9.68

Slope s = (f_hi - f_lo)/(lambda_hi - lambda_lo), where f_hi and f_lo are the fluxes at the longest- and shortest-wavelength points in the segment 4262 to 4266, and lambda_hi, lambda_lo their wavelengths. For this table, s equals 0.22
